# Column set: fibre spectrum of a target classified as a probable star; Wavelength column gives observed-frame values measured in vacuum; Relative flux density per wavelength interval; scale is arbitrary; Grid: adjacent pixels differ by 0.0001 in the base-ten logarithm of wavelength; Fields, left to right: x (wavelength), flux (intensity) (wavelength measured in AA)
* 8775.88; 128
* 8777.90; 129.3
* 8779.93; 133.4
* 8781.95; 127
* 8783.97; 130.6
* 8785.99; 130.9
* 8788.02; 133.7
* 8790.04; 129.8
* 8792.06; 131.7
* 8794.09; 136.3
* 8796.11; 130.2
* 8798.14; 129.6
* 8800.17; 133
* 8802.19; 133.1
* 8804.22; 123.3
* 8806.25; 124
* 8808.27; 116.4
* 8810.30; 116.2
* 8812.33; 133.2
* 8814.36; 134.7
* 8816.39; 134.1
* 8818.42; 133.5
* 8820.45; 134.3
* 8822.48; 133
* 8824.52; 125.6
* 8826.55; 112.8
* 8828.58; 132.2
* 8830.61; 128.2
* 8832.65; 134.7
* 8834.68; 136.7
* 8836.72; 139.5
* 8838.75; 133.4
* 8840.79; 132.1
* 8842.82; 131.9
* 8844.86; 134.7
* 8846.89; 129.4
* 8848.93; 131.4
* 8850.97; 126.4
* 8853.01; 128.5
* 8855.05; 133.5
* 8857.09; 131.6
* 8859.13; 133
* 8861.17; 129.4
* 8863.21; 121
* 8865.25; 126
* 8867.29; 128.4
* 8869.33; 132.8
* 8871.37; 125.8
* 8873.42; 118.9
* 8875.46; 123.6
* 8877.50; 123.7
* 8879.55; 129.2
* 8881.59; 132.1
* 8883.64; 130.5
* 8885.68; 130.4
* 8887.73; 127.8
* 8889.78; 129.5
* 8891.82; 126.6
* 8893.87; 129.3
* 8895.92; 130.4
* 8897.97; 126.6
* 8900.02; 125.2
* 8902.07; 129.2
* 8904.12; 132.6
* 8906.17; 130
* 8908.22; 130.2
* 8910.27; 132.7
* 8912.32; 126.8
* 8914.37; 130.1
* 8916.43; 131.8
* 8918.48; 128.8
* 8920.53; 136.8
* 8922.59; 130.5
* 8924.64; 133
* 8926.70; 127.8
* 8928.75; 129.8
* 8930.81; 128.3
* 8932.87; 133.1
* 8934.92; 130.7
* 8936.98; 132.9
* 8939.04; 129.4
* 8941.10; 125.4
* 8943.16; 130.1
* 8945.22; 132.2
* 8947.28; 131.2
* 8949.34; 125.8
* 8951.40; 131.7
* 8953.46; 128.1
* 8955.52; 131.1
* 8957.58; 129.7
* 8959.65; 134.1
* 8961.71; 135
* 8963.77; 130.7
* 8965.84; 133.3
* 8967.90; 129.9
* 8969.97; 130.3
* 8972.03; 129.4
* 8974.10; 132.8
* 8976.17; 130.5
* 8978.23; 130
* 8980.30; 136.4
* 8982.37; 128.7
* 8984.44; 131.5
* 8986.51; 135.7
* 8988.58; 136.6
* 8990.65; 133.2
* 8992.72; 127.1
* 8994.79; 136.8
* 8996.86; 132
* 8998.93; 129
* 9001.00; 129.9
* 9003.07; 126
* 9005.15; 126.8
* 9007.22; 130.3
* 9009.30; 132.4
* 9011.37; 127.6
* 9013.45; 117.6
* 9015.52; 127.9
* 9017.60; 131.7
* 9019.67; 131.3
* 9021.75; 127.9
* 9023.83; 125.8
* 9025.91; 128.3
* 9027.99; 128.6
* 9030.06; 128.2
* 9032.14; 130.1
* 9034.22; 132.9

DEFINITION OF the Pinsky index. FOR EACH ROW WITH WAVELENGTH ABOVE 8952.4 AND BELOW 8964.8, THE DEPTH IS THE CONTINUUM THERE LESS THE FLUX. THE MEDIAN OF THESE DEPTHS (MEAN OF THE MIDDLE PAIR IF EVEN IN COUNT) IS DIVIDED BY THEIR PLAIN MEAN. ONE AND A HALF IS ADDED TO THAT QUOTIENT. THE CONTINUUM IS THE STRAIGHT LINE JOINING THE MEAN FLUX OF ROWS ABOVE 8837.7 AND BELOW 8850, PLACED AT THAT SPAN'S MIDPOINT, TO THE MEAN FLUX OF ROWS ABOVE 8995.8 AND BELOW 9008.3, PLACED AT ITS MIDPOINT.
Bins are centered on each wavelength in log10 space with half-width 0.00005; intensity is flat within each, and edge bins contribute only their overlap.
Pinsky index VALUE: 2.2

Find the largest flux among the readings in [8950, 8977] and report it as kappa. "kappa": 135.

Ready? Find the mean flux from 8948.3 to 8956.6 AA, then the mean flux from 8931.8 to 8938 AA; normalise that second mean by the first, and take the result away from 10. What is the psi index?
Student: 8.98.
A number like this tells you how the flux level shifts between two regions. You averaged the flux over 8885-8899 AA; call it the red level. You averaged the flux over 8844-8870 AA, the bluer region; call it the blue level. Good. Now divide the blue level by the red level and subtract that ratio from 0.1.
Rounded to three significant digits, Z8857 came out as -0.908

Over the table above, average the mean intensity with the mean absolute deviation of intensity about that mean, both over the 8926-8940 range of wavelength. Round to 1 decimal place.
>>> 66.0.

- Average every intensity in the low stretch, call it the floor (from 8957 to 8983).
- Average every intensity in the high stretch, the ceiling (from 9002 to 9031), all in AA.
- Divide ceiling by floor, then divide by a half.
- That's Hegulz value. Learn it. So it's 1.94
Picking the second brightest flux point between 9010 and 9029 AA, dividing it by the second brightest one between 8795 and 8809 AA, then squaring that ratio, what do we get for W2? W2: 0.97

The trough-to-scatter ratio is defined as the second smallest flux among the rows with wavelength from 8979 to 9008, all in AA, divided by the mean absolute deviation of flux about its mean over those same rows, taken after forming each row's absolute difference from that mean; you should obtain 40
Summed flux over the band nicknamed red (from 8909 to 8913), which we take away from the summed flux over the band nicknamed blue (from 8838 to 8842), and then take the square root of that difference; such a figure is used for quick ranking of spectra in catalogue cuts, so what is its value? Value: 2.4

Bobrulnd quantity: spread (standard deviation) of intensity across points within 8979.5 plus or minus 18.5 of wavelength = 2.9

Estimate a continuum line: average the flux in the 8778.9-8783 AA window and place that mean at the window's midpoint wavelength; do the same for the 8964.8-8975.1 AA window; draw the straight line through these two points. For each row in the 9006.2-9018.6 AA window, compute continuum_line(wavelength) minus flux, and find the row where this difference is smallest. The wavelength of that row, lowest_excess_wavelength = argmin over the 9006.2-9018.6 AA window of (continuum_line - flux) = 9009.30 AA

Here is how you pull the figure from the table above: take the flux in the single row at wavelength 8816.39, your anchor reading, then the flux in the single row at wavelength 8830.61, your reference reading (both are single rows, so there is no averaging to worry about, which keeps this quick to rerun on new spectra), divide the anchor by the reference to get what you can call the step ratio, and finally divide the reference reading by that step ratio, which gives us 123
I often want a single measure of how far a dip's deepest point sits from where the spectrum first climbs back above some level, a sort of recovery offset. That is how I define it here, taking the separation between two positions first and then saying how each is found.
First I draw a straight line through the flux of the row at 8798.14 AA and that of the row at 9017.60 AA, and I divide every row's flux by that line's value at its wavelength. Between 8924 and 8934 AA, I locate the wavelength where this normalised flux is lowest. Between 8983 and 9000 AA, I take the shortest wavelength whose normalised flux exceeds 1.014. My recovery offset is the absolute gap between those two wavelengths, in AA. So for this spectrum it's 59.8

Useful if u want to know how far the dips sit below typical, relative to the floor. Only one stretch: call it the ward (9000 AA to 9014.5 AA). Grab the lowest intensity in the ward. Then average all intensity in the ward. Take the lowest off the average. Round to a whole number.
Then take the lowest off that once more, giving -108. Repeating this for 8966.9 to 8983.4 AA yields -126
